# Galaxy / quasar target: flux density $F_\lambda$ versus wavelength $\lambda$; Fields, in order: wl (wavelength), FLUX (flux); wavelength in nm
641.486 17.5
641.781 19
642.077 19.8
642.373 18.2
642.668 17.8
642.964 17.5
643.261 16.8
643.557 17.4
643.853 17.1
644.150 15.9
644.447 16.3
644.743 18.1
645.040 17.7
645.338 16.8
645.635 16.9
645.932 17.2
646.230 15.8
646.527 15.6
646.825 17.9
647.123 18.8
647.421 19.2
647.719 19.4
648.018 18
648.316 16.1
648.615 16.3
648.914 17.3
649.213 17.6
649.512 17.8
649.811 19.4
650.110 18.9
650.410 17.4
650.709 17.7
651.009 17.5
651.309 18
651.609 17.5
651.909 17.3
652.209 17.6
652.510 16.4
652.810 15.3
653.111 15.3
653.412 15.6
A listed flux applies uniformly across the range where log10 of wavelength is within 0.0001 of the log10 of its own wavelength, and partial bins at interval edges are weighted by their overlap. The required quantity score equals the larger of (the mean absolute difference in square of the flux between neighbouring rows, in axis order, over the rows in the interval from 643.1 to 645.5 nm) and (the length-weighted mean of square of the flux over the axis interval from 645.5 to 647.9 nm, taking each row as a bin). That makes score 312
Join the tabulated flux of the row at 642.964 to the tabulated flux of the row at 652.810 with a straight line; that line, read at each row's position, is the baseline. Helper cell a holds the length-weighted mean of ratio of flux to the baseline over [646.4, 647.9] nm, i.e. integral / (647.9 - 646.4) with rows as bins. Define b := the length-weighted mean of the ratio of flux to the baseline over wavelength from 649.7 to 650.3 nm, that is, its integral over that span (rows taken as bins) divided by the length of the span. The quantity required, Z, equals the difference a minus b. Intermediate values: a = 1.10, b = 1.19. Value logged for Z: -0.09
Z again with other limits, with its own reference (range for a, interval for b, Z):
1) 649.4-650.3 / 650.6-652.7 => 0.05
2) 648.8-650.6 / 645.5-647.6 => 0.09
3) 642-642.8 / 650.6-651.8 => -0.08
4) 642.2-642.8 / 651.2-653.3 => -0.06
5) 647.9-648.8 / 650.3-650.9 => -0.08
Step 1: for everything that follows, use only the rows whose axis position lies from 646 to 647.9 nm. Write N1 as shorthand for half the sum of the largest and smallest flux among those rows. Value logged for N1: 17.5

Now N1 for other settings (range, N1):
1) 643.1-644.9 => 17.0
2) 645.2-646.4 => 16.5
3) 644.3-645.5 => 17.2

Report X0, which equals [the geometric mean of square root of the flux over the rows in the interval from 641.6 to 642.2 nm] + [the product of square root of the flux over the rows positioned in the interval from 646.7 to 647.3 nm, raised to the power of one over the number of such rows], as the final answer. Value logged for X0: 8.69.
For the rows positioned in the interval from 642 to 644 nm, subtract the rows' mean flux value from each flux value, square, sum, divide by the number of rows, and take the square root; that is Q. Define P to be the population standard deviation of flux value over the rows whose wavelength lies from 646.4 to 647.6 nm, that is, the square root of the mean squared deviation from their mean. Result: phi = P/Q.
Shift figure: 1.52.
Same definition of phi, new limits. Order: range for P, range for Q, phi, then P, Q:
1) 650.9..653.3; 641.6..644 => 1.05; 1.00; 0.9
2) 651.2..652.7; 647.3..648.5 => 0.40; 0.53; 1.3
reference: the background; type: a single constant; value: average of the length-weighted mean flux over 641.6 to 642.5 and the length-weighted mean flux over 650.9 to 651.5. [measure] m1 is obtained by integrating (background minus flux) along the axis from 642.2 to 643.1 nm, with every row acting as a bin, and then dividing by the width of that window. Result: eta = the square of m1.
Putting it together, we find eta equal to 0.2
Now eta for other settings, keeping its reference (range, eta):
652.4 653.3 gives 7.4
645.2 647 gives 2.6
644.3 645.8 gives 1.4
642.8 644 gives 1.3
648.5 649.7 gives 1.0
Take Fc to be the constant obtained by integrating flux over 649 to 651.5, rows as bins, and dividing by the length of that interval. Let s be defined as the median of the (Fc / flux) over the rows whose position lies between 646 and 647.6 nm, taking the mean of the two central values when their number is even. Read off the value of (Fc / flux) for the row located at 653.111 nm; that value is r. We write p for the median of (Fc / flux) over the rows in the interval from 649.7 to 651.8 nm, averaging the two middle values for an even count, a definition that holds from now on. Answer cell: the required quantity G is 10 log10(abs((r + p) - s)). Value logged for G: 0.75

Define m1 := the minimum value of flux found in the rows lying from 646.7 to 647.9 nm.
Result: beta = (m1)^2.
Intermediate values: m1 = 17.9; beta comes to 320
